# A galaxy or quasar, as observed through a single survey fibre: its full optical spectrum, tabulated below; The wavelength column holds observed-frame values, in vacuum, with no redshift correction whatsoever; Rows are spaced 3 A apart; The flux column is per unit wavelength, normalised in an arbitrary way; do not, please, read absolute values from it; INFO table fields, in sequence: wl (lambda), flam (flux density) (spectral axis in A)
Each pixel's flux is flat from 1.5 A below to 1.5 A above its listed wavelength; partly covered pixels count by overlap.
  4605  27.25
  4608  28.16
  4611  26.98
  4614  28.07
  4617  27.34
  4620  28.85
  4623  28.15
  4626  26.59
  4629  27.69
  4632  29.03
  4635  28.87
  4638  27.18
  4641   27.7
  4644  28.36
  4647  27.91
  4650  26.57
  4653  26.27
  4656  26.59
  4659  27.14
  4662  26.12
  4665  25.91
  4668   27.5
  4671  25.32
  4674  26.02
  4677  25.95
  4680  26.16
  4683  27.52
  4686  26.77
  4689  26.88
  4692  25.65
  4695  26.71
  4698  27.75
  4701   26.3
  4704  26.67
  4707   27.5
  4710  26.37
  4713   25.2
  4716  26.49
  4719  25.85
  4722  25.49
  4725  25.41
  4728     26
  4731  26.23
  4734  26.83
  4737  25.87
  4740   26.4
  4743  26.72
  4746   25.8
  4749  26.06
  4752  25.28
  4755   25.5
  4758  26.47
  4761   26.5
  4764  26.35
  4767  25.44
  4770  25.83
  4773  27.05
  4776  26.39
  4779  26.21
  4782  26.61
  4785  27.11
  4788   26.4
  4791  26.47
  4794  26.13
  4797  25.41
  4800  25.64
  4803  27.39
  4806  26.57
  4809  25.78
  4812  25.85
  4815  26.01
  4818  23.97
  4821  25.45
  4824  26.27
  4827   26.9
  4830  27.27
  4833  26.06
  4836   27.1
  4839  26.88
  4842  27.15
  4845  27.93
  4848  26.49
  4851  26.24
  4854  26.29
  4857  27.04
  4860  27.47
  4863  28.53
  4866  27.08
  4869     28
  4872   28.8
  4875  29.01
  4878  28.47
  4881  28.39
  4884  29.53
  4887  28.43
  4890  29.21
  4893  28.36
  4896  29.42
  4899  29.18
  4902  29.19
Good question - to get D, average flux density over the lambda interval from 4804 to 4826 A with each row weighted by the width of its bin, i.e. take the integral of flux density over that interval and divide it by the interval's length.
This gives 25.77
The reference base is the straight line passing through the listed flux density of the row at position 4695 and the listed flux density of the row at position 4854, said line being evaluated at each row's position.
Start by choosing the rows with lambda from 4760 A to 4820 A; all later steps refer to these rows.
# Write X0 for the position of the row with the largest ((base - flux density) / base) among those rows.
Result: 4818 A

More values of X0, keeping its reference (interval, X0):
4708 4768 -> 4713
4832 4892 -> 4833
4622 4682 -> 4671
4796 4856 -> 4818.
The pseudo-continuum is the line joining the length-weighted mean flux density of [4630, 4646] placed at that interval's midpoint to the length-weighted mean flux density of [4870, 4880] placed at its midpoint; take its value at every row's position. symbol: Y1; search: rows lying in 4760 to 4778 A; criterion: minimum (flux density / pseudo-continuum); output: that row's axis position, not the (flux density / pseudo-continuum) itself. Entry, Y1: 4767 A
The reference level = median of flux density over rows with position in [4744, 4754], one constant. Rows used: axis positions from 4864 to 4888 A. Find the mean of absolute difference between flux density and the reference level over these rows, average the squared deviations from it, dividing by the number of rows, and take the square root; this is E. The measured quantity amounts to 0.68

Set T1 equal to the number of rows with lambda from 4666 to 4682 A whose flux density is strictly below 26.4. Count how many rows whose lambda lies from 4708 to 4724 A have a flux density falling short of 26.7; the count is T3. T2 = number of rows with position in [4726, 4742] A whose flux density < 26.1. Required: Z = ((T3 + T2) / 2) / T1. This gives 0.9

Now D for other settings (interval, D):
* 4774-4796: 26.46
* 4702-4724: 26.21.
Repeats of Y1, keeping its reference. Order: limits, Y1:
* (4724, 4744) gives 4725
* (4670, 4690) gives 4671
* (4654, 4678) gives 4671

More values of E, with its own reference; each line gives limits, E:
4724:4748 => 0.35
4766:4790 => 0.41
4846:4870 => 0.77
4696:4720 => 0.60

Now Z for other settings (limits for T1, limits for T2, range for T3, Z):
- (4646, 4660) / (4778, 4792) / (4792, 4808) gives 2.0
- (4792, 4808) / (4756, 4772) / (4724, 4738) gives 1.0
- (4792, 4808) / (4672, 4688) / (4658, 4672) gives 0.8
